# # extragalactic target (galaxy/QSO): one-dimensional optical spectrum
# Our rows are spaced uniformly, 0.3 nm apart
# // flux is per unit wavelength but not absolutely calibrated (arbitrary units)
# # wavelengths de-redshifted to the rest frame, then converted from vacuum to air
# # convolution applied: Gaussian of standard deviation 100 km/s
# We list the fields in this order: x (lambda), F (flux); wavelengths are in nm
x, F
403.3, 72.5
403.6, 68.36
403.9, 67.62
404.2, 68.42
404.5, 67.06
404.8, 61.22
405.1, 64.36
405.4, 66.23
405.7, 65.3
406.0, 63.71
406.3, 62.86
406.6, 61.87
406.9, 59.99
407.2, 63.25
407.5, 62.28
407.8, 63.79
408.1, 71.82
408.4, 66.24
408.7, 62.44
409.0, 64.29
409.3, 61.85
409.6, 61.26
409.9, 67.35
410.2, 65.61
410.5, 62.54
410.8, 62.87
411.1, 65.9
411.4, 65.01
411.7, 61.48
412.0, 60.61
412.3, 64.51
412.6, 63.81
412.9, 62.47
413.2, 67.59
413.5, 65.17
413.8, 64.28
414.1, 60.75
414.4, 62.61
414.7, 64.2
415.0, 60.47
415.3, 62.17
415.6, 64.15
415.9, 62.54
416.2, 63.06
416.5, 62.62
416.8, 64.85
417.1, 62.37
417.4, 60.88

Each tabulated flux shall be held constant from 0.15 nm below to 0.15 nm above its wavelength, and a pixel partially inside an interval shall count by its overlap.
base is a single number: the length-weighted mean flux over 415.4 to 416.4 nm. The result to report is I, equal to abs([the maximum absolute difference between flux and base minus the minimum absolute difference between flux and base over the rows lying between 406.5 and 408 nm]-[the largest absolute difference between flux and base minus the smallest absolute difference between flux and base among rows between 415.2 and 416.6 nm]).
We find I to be 2.20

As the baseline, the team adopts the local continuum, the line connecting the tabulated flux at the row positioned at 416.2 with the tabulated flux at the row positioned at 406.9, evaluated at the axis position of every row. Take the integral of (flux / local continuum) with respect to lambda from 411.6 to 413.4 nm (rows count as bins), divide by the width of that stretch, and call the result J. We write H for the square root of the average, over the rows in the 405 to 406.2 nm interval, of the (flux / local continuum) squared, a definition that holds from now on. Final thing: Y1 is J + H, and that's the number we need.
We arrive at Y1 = 2.12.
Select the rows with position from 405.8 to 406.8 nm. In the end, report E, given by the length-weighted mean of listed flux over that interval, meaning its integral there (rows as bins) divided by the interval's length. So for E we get 62.8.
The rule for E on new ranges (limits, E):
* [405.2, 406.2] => 64.9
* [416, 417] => 63.4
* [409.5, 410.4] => 64.8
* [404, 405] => 65.6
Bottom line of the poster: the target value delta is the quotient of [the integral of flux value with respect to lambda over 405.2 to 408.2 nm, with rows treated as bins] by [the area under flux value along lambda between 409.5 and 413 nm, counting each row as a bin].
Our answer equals 0.86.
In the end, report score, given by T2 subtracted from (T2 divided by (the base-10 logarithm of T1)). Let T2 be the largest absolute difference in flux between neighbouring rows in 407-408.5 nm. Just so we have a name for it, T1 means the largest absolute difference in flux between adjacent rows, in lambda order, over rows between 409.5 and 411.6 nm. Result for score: 2.2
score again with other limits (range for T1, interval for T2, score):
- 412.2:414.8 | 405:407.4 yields 1.3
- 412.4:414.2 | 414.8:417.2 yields 1.0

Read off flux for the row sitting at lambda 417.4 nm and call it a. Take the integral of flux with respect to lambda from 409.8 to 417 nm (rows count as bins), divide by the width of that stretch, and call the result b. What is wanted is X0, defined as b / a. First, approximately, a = 60.88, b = 63.57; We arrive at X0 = 1.04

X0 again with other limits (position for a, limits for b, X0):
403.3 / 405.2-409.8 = 0.88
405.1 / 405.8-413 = 0.99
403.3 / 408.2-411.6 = 0.89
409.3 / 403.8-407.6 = 1.04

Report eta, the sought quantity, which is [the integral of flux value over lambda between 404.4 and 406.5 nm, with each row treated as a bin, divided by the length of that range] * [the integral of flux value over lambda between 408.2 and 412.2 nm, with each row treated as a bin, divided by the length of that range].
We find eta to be 4098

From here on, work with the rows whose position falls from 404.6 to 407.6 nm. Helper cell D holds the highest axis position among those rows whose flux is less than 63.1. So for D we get 407.5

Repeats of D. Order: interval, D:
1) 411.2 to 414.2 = 414.1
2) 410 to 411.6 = 410.8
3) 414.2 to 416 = 415.9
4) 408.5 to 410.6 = 410.5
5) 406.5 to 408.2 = 407.5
